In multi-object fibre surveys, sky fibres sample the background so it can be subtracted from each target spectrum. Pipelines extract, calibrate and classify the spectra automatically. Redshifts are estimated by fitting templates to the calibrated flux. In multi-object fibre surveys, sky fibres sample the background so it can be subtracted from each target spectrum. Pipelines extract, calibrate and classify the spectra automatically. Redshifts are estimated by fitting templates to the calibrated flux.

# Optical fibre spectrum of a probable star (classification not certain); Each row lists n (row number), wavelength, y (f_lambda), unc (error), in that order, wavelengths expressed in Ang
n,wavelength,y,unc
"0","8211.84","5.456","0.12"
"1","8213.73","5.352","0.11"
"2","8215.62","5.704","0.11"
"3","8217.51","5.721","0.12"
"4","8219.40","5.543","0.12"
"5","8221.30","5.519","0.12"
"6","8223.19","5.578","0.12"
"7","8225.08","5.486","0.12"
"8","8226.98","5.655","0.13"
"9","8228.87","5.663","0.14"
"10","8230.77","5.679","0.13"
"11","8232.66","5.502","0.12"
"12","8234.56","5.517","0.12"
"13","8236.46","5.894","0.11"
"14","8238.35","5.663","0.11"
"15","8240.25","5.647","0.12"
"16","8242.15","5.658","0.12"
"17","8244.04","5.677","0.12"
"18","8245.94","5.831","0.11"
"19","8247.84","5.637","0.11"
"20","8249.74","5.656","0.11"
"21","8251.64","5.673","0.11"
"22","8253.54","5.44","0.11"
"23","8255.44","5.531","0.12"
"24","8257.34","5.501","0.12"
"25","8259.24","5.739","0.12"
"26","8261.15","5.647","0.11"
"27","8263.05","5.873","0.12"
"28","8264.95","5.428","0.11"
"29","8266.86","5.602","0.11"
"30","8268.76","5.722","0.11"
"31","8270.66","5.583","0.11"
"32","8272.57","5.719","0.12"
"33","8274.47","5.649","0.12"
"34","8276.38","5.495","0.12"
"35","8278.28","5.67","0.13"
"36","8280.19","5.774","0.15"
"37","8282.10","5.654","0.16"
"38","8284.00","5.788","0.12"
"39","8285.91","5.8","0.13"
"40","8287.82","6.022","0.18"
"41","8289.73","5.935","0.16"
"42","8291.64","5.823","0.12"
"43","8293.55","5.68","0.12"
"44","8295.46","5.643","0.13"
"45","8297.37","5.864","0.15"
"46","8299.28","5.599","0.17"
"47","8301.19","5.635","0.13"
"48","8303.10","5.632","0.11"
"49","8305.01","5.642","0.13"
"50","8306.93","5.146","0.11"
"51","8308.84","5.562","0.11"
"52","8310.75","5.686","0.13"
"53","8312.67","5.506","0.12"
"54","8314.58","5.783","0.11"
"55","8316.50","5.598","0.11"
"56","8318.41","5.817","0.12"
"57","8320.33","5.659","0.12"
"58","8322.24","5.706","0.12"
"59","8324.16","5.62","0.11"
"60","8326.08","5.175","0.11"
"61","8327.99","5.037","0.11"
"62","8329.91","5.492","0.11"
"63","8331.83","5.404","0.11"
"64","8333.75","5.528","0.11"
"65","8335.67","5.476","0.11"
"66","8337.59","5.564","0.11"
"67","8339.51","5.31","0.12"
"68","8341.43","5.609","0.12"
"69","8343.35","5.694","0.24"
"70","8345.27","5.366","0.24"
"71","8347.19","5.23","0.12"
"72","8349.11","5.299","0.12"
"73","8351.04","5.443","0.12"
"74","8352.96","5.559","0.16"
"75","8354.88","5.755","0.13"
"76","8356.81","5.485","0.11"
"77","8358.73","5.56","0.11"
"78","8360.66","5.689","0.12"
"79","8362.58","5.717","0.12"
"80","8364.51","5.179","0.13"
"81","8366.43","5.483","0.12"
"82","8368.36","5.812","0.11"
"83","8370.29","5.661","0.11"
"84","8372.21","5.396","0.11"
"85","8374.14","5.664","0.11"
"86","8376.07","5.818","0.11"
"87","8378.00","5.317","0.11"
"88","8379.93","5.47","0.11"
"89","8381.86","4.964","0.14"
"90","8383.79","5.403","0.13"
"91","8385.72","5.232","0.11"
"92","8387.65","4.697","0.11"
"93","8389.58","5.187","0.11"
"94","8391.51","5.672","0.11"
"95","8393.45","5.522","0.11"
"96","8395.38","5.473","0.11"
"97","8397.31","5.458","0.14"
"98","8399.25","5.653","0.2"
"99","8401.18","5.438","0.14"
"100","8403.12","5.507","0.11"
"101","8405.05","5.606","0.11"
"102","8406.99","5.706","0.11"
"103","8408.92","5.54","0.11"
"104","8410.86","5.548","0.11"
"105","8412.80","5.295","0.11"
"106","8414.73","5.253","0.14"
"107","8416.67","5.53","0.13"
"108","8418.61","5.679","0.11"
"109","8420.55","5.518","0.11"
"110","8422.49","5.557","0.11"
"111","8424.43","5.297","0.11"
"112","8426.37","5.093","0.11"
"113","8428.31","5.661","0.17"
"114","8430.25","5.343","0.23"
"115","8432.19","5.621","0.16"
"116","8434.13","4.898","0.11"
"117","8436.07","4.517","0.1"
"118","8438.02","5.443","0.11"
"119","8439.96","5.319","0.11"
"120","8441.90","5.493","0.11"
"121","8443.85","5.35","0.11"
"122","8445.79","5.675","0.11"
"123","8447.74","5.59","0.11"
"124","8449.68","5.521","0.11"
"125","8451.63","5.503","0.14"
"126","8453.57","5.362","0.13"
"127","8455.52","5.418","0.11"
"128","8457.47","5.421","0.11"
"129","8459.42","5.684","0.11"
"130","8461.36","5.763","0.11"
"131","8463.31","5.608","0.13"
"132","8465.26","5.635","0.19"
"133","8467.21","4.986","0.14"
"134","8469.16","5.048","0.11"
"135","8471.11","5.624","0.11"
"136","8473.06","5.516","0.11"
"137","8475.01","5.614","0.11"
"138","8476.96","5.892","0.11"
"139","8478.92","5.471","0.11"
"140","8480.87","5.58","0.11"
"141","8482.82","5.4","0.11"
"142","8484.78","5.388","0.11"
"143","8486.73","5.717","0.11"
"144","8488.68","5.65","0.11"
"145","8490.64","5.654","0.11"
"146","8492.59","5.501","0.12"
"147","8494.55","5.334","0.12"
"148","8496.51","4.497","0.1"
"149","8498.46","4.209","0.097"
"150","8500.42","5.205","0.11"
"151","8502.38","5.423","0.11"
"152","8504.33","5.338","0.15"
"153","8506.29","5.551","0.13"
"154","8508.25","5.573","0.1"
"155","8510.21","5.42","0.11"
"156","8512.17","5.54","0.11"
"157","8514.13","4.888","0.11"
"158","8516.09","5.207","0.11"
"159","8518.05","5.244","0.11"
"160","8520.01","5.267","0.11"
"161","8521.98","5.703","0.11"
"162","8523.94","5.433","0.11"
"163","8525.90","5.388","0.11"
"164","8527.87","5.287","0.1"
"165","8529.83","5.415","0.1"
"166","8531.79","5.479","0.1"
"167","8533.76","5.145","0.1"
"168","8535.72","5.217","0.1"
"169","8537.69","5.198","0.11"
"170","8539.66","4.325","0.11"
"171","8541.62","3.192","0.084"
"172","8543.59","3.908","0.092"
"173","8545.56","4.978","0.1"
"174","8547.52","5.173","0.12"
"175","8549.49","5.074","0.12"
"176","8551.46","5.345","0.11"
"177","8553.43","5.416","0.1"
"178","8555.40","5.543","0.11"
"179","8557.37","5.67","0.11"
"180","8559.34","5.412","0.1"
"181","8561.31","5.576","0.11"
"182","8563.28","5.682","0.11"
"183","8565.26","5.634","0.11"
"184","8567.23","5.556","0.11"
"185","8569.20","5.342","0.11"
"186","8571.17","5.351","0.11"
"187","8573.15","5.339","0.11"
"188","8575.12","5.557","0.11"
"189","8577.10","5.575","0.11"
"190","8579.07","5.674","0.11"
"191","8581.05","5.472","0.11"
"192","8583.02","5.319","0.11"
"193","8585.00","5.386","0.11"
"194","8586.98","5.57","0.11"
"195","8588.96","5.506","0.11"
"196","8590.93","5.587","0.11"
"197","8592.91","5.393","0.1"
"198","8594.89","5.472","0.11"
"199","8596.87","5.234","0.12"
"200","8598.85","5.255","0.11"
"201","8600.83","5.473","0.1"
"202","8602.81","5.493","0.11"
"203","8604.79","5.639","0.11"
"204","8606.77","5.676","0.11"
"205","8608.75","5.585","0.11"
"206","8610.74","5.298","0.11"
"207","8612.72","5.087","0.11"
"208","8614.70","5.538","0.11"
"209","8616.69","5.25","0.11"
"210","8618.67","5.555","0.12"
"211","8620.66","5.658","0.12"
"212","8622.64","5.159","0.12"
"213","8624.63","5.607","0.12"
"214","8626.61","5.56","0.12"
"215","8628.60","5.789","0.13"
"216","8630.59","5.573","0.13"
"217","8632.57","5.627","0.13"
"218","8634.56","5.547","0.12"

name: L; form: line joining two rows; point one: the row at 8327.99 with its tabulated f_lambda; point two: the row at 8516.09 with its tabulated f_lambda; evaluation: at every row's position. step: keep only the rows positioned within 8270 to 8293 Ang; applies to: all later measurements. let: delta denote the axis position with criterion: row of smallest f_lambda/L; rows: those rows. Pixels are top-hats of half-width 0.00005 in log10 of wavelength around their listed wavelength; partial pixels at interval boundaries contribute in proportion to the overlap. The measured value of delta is 8276.38 Ang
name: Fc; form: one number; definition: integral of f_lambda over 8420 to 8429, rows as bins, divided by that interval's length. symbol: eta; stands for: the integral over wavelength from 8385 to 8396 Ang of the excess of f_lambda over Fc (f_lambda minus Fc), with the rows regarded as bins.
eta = -1.3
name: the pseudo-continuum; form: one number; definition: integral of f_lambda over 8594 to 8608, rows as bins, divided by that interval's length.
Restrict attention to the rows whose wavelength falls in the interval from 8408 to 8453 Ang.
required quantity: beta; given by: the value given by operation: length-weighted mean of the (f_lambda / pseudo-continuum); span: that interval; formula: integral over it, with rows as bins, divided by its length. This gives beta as 0.99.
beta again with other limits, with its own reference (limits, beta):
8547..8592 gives 1.00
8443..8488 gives 1.01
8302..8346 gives 1.01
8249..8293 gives 1.04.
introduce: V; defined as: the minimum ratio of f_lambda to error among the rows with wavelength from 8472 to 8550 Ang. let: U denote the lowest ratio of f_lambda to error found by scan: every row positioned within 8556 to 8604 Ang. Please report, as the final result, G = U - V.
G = 8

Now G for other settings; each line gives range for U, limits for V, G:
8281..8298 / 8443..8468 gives 4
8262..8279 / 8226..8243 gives 3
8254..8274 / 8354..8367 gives 6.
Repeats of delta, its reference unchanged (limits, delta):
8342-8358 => 8347.19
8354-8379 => 8364.51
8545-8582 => 8545.56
